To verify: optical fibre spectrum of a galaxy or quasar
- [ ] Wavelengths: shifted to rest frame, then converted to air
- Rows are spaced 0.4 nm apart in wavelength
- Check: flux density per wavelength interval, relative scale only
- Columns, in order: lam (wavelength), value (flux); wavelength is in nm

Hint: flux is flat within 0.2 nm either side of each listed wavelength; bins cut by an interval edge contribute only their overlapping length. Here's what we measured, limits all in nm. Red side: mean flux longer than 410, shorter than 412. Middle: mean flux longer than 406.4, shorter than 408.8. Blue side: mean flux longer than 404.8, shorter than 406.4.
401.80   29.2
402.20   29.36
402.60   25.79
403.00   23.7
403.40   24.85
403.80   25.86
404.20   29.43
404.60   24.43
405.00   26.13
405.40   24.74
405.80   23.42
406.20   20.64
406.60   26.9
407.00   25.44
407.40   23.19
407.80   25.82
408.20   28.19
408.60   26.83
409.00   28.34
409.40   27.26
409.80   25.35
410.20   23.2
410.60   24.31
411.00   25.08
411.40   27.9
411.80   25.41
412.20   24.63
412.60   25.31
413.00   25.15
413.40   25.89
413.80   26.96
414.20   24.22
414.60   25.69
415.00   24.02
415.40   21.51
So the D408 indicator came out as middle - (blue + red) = -22.9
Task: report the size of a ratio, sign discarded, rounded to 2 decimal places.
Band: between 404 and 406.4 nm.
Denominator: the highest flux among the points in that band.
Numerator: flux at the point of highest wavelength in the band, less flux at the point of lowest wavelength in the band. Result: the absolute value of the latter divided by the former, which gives 0.30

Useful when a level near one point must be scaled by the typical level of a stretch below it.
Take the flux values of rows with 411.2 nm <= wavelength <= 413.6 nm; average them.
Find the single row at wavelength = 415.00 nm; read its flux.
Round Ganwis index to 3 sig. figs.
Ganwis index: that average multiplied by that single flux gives 618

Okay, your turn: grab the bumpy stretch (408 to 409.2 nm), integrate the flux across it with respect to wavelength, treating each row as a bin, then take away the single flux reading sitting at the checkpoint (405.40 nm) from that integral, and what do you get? 8.6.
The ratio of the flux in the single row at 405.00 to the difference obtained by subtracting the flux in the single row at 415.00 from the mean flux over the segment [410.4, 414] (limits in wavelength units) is 16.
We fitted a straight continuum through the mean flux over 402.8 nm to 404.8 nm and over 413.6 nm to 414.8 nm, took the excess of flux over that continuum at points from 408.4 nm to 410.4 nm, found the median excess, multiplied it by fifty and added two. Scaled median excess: 62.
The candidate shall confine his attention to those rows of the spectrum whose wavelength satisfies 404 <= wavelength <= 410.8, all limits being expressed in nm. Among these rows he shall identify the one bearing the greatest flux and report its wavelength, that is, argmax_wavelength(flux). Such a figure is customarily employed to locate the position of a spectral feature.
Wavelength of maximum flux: 404.20 nm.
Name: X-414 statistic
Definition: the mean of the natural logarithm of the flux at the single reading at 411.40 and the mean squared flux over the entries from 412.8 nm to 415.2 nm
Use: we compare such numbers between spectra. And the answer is 323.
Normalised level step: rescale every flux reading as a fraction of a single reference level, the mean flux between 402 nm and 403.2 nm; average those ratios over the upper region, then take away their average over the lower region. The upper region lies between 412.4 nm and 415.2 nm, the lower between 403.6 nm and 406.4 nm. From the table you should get 0.01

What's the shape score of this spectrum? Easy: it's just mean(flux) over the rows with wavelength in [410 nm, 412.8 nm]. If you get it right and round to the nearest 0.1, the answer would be 25.1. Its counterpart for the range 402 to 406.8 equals 25.4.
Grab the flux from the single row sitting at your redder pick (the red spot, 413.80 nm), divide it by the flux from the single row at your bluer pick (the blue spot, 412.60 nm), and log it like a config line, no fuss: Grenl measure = 1.07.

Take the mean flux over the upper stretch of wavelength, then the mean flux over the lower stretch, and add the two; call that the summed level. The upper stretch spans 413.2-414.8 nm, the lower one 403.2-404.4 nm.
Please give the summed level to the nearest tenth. 52.4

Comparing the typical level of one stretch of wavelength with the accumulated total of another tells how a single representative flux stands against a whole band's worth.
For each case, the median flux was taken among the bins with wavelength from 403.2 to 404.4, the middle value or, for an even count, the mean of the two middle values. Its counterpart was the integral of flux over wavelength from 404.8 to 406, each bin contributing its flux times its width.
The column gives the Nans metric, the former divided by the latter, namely 0.870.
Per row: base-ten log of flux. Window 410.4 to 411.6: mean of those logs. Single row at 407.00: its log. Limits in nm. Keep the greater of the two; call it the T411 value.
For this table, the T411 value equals 1.41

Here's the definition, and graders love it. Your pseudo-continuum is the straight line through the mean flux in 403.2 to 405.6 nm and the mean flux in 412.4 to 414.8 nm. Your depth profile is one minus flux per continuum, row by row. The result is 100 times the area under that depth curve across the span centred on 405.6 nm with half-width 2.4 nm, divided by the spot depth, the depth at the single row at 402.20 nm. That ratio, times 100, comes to -113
